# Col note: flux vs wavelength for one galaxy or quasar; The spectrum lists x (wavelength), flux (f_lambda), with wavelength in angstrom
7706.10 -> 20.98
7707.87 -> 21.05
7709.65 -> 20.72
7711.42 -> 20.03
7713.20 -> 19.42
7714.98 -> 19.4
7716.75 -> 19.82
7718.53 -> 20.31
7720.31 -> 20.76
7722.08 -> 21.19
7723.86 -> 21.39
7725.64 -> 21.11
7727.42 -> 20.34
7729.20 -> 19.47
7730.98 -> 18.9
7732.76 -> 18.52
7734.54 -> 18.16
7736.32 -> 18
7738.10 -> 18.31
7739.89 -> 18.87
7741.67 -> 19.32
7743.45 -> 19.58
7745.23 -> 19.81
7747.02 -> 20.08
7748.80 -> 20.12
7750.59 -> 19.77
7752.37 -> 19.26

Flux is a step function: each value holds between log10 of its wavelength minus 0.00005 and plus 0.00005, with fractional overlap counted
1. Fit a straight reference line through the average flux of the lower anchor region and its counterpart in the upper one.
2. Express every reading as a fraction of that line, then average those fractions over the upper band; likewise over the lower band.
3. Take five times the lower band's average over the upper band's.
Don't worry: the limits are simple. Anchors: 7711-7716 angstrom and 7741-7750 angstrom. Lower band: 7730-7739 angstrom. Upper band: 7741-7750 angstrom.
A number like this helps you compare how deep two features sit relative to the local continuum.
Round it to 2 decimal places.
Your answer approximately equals 4.66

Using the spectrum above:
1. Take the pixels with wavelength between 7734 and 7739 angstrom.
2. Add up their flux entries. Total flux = 54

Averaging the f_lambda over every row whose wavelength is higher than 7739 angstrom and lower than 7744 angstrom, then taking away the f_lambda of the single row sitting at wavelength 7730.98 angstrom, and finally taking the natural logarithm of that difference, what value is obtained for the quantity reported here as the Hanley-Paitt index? -1.0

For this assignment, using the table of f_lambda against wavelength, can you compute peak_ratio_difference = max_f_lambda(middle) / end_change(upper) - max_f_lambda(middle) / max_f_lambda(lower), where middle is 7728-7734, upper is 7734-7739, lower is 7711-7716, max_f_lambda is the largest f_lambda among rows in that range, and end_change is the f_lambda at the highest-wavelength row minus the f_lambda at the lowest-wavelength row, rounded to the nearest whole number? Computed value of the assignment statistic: 129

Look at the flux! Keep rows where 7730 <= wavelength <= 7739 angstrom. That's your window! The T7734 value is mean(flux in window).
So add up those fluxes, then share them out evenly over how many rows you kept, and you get 18.4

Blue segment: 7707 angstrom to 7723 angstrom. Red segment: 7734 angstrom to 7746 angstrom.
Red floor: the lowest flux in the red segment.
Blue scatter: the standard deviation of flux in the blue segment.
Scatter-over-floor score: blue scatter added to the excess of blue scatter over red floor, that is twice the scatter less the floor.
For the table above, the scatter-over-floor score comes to -16.7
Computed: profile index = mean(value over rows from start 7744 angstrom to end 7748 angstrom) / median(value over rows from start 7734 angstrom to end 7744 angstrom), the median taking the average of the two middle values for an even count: 1.07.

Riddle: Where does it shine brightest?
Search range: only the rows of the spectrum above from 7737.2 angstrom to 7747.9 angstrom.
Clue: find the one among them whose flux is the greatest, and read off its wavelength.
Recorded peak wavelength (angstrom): 7747.02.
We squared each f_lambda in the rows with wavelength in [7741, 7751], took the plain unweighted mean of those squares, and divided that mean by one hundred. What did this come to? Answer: 3.9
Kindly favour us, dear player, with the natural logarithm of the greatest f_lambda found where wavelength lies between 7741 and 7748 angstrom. 3.00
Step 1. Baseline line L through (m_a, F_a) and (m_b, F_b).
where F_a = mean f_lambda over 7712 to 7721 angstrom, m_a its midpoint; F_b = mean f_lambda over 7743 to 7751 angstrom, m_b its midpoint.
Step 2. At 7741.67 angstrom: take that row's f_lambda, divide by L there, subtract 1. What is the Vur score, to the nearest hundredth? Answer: -0.03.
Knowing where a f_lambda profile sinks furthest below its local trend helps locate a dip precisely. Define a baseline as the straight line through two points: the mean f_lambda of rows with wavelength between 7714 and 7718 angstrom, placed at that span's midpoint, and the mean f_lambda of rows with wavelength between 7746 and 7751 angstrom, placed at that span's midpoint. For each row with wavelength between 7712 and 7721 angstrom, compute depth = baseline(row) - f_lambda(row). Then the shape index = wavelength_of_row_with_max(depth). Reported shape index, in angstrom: 7714.98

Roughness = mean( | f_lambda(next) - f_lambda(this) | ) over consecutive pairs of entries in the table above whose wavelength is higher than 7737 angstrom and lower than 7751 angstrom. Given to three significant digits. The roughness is 0.309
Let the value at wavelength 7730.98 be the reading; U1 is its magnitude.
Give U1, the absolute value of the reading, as 18.9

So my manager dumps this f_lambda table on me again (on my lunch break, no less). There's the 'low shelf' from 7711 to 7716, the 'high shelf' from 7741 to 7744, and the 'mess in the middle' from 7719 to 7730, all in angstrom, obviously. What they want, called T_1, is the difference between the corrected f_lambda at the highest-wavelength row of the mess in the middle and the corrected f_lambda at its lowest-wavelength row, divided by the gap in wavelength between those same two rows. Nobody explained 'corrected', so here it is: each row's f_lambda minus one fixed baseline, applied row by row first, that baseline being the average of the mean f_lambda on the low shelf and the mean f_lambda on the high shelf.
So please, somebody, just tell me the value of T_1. -0.15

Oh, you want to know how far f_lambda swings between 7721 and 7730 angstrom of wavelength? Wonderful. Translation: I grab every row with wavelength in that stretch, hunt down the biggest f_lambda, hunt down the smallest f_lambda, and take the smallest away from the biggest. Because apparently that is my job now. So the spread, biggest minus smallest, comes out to 1.9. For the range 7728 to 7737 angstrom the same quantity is 1.5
